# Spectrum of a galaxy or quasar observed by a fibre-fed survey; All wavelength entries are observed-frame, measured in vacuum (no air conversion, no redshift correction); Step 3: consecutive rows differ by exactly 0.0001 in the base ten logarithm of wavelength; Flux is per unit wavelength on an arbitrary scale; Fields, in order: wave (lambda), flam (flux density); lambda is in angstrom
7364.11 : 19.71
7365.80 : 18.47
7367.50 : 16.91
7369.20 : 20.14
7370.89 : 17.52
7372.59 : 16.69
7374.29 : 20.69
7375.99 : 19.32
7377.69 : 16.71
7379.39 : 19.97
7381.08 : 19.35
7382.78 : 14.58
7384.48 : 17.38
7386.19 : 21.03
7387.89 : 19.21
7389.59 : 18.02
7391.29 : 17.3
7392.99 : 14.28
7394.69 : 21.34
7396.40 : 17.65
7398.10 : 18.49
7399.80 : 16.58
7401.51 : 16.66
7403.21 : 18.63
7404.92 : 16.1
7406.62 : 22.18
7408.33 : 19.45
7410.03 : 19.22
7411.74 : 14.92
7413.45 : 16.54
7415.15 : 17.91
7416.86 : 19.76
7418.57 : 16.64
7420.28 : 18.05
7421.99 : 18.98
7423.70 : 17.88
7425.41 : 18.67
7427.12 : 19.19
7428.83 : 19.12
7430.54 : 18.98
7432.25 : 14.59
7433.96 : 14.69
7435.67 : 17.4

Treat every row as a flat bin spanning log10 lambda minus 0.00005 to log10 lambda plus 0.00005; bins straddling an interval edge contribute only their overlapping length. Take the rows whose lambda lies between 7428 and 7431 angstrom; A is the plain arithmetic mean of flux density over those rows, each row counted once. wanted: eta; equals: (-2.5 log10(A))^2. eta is 10.2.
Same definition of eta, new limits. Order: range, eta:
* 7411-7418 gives 9.6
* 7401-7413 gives 9.9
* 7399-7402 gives 9.3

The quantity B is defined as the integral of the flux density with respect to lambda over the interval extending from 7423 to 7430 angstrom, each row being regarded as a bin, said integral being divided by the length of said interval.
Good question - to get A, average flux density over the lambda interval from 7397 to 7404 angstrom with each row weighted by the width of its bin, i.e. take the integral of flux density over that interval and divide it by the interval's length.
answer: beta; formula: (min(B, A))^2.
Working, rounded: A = 17.60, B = 18.7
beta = 310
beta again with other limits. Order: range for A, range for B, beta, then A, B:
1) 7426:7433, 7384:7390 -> 326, 18.05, 19.0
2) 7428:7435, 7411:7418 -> 284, 16.86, 17.3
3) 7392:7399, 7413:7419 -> 320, 17.93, 17.9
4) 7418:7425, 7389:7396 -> 314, 17.98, 17.7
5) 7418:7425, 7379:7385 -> 314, 17.98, 17.7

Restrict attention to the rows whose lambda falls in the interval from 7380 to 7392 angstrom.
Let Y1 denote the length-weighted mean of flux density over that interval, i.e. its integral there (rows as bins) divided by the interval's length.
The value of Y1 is 18.2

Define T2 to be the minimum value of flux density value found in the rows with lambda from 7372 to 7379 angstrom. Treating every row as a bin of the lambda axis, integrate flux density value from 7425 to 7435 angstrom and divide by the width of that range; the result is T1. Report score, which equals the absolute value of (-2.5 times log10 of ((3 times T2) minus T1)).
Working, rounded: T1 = 17.5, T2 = 16.69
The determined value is 3.78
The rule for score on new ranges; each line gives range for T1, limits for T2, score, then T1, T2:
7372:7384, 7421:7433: 3.52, 18.2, 14.59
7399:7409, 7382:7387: 3.52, 18.2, 14.58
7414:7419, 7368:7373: 3.76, 18.1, 16.69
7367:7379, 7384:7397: 3.47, 18.4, 14.28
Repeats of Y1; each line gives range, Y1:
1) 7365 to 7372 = 18.2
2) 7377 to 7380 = 18.3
